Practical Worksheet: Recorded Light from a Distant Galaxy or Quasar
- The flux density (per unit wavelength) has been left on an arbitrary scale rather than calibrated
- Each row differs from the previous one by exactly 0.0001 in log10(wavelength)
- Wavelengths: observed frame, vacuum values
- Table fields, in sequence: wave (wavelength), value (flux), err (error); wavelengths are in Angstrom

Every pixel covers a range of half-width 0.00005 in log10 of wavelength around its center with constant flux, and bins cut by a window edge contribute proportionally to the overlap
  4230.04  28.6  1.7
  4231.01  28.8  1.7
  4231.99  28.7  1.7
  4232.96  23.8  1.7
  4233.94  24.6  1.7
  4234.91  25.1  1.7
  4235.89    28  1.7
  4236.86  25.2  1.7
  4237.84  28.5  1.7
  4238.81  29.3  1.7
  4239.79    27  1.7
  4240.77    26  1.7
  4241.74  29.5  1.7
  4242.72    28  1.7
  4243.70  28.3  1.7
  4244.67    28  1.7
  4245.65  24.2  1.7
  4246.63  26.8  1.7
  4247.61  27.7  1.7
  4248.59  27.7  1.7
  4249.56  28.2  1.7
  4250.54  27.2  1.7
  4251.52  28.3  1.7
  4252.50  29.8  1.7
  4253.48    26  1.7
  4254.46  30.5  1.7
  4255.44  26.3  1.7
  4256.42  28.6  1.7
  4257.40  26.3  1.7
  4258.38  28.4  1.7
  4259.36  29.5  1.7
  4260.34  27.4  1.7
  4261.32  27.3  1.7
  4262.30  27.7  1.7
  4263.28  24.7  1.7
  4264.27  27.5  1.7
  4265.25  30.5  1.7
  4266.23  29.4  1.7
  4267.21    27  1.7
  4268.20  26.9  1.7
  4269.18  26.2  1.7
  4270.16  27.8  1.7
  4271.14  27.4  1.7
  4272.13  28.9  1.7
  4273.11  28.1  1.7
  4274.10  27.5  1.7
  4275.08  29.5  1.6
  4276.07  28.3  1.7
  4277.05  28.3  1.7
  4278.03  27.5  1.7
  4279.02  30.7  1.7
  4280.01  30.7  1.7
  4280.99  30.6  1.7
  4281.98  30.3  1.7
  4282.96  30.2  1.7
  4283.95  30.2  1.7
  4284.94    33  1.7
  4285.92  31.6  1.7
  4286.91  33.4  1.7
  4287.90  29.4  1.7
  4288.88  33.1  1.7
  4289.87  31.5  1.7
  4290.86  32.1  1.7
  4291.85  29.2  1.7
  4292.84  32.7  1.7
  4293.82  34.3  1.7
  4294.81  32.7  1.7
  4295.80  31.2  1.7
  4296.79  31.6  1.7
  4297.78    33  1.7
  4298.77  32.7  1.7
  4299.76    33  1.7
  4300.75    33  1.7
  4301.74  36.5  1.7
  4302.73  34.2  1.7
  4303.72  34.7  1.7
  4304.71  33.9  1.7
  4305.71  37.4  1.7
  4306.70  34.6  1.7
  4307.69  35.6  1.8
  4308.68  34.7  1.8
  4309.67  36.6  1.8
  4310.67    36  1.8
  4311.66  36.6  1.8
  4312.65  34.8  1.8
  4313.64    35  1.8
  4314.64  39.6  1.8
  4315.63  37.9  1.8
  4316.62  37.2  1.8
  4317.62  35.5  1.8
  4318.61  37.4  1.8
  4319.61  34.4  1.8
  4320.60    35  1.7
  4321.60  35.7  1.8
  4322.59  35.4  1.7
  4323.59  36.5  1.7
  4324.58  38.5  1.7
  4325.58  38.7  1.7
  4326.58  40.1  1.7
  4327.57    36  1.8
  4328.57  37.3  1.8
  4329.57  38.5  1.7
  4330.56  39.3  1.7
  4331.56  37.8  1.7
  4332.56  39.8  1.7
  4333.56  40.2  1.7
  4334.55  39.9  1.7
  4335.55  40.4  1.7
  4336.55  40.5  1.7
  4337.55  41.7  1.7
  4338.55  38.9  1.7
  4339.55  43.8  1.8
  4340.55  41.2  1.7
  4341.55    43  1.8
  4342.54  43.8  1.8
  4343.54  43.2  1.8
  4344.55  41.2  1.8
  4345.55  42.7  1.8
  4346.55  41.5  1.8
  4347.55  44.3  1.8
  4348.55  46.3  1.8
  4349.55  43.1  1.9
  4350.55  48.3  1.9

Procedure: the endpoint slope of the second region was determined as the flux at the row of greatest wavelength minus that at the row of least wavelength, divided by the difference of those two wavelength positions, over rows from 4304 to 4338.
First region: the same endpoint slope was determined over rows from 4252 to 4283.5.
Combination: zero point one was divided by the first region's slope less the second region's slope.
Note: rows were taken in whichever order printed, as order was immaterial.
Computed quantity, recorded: -0.4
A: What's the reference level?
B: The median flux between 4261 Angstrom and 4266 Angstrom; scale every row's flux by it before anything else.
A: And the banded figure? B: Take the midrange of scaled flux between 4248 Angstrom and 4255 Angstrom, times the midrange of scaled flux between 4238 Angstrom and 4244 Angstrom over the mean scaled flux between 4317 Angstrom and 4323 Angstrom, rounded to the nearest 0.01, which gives 0.80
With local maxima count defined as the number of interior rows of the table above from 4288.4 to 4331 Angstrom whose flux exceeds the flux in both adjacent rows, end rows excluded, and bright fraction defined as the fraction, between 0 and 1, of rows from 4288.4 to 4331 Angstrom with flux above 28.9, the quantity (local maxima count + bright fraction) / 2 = 7.0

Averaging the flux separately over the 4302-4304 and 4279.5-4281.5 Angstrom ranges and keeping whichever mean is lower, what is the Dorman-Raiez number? 31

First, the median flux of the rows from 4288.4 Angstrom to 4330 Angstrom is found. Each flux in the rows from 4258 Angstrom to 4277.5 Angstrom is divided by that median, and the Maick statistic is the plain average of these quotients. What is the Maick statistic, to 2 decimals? 0.80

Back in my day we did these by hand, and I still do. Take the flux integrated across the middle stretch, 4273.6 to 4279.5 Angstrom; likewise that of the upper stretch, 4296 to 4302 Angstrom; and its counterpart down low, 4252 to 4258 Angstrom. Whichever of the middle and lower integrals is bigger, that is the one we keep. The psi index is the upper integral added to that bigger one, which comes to 367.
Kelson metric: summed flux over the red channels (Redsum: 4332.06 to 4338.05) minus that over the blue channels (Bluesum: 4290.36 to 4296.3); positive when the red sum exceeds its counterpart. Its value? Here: 50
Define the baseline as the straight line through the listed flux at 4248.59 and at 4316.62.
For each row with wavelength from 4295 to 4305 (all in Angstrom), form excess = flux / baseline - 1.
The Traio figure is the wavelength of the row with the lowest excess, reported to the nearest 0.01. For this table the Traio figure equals 4295.80 Angstrom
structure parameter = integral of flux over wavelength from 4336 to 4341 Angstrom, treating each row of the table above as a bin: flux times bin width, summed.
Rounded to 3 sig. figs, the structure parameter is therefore 206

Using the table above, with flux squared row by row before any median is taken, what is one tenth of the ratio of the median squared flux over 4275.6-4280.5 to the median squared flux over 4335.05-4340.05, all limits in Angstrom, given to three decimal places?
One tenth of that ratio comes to 0.049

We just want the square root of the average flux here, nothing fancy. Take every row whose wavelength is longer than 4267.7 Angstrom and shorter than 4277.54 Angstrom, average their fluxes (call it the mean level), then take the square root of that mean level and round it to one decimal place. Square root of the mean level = 5.3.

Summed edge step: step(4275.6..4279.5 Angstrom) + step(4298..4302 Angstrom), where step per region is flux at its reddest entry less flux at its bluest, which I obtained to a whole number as 6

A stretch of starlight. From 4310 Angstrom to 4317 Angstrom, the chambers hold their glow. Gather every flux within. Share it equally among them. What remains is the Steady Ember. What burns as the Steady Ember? 36.7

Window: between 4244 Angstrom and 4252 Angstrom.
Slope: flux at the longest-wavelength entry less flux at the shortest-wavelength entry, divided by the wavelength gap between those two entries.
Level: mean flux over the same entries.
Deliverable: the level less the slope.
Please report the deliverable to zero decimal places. 27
